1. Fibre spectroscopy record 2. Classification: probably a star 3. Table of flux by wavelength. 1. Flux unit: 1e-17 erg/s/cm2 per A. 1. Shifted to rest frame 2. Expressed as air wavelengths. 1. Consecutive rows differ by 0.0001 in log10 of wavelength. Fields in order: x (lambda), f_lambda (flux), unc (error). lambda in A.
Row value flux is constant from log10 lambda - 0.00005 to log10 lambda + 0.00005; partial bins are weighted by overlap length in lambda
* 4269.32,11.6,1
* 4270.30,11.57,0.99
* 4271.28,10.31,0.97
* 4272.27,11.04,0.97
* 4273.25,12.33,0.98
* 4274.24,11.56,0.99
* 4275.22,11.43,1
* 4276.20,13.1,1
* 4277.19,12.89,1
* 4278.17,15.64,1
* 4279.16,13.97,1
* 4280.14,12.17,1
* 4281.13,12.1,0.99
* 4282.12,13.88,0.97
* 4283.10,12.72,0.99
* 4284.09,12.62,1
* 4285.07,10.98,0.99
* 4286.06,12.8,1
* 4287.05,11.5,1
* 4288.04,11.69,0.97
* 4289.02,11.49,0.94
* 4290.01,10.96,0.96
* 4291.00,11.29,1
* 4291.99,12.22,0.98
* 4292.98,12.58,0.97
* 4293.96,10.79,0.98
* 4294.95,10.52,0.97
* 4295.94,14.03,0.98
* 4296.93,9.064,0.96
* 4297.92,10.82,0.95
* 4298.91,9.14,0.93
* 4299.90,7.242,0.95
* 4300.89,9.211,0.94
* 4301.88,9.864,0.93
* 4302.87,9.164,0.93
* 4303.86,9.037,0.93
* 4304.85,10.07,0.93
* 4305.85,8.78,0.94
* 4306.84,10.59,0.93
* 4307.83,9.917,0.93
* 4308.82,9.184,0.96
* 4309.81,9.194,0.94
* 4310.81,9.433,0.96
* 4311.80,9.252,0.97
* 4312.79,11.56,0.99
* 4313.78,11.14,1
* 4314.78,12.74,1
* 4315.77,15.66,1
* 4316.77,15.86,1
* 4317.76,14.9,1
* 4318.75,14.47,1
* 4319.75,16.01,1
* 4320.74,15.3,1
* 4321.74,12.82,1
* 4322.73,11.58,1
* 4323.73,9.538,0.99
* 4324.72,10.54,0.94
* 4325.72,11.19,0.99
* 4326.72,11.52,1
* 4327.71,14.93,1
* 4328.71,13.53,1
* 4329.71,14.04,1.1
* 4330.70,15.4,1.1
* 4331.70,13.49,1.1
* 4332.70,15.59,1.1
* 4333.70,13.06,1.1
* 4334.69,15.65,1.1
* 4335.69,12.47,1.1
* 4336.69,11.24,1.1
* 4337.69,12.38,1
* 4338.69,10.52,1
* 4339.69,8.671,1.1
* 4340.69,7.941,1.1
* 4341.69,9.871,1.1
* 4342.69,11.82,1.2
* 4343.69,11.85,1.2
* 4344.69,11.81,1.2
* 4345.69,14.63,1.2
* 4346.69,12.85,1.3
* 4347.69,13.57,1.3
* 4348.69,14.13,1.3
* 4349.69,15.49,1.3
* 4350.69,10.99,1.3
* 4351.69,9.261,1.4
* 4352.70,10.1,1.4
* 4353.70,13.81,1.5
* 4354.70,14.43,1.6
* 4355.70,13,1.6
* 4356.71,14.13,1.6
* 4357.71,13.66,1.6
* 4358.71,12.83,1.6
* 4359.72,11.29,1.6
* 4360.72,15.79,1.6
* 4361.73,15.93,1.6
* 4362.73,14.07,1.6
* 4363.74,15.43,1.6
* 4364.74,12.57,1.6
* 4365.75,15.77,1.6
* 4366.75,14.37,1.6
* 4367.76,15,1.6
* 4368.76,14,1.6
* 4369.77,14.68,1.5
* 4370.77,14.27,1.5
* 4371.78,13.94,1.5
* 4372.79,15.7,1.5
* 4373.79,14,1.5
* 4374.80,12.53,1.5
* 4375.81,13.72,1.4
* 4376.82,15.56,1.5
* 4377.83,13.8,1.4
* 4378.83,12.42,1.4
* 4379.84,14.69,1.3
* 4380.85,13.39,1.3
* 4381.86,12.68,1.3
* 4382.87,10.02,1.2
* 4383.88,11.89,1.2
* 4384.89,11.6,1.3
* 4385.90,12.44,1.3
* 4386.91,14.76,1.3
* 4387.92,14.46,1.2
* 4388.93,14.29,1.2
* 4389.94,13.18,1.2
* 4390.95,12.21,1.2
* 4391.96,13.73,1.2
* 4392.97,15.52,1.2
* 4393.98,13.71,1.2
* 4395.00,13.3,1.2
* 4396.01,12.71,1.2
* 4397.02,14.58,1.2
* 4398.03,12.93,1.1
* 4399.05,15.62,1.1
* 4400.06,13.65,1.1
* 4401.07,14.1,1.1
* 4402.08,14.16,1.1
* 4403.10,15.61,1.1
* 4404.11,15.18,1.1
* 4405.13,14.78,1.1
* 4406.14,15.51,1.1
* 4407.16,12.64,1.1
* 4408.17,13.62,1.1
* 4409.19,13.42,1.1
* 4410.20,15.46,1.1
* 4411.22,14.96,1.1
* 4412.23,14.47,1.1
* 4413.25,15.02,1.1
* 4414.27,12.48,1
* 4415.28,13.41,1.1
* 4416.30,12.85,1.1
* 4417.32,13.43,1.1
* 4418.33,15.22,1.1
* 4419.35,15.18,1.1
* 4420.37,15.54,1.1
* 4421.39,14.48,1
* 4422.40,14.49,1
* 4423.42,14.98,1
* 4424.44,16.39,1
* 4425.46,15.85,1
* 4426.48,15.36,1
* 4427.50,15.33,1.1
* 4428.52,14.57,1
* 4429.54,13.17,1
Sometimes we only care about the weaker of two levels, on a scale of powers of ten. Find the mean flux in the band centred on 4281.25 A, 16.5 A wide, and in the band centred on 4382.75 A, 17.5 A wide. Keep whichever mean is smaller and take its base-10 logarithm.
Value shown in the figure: 1.10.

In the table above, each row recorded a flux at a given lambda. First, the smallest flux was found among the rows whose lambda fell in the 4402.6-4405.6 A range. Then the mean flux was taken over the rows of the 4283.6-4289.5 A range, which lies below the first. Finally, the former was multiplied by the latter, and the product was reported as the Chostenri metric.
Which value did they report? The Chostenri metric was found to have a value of 175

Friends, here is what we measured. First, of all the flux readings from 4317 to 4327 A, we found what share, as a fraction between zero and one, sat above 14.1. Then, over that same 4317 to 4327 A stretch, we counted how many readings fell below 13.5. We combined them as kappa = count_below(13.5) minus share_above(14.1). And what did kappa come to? 5.6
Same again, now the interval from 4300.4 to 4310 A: 10.0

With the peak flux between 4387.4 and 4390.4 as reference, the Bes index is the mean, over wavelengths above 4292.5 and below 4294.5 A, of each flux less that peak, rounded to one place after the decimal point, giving -2.8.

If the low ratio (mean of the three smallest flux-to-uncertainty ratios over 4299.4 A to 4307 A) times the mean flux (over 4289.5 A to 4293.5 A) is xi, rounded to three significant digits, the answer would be 105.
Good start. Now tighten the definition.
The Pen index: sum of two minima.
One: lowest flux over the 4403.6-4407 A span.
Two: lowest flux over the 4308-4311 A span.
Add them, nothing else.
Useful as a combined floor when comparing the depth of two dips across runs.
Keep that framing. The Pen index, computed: 24.0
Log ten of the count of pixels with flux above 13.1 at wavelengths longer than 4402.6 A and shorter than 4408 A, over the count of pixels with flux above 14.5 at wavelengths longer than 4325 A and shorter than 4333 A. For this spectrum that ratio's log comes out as 0.12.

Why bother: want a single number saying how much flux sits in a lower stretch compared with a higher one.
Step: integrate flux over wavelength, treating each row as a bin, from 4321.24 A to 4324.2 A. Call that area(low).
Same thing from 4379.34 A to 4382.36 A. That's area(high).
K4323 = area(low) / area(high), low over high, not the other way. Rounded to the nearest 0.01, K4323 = 0.82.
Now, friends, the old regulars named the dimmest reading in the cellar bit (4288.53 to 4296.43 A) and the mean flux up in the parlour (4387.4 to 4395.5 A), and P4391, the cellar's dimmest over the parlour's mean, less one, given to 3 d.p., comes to -0.238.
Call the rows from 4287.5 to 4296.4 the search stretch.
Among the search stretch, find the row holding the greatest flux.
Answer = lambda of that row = 4295.94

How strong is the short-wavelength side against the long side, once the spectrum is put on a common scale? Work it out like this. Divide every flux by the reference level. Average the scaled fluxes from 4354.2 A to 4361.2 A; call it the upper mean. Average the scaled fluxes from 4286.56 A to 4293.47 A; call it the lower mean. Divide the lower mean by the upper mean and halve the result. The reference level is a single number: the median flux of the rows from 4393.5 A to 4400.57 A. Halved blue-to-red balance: 0.430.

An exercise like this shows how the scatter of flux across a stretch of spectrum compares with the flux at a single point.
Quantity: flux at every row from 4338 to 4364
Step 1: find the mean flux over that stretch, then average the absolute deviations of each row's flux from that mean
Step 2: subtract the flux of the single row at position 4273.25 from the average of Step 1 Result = -10.4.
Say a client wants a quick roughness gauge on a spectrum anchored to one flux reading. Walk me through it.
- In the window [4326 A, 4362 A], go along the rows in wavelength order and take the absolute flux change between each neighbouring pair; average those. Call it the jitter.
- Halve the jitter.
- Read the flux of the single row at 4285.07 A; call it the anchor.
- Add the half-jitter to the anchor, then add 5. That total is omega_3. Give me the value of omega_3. 16.8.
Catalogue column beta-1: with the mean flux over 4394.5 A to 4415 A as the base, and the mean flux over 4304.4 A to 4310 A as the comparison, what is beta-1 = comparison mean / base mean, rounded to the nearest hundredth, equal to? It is 0.68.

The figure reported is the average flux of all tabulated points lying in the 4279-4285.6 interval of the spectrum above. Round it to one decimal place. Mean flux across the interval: 12.6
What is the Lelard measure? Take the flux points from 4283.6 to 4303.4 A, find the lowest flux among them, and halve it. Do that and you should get 3.6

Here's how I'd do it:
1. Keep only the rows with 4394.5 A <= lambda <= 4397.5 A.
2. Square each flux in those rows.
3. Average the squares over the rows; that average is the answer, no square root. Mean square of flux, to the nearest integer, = 184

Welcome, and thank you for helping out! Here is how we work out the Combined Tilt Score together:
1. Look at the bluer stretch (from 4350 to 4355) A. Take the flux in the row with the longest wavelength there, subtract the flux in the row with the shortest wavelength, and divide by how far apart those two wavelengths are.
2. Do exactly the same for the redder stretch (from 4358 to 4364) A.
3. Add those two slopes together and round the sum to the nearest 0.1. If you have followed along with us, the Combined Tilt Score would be 1.4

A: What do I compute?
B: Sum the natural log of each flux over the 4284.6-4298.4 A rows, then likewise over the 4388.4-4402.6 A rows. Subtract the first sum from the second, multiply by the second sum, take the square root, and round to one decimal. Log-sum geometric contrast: 9.9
